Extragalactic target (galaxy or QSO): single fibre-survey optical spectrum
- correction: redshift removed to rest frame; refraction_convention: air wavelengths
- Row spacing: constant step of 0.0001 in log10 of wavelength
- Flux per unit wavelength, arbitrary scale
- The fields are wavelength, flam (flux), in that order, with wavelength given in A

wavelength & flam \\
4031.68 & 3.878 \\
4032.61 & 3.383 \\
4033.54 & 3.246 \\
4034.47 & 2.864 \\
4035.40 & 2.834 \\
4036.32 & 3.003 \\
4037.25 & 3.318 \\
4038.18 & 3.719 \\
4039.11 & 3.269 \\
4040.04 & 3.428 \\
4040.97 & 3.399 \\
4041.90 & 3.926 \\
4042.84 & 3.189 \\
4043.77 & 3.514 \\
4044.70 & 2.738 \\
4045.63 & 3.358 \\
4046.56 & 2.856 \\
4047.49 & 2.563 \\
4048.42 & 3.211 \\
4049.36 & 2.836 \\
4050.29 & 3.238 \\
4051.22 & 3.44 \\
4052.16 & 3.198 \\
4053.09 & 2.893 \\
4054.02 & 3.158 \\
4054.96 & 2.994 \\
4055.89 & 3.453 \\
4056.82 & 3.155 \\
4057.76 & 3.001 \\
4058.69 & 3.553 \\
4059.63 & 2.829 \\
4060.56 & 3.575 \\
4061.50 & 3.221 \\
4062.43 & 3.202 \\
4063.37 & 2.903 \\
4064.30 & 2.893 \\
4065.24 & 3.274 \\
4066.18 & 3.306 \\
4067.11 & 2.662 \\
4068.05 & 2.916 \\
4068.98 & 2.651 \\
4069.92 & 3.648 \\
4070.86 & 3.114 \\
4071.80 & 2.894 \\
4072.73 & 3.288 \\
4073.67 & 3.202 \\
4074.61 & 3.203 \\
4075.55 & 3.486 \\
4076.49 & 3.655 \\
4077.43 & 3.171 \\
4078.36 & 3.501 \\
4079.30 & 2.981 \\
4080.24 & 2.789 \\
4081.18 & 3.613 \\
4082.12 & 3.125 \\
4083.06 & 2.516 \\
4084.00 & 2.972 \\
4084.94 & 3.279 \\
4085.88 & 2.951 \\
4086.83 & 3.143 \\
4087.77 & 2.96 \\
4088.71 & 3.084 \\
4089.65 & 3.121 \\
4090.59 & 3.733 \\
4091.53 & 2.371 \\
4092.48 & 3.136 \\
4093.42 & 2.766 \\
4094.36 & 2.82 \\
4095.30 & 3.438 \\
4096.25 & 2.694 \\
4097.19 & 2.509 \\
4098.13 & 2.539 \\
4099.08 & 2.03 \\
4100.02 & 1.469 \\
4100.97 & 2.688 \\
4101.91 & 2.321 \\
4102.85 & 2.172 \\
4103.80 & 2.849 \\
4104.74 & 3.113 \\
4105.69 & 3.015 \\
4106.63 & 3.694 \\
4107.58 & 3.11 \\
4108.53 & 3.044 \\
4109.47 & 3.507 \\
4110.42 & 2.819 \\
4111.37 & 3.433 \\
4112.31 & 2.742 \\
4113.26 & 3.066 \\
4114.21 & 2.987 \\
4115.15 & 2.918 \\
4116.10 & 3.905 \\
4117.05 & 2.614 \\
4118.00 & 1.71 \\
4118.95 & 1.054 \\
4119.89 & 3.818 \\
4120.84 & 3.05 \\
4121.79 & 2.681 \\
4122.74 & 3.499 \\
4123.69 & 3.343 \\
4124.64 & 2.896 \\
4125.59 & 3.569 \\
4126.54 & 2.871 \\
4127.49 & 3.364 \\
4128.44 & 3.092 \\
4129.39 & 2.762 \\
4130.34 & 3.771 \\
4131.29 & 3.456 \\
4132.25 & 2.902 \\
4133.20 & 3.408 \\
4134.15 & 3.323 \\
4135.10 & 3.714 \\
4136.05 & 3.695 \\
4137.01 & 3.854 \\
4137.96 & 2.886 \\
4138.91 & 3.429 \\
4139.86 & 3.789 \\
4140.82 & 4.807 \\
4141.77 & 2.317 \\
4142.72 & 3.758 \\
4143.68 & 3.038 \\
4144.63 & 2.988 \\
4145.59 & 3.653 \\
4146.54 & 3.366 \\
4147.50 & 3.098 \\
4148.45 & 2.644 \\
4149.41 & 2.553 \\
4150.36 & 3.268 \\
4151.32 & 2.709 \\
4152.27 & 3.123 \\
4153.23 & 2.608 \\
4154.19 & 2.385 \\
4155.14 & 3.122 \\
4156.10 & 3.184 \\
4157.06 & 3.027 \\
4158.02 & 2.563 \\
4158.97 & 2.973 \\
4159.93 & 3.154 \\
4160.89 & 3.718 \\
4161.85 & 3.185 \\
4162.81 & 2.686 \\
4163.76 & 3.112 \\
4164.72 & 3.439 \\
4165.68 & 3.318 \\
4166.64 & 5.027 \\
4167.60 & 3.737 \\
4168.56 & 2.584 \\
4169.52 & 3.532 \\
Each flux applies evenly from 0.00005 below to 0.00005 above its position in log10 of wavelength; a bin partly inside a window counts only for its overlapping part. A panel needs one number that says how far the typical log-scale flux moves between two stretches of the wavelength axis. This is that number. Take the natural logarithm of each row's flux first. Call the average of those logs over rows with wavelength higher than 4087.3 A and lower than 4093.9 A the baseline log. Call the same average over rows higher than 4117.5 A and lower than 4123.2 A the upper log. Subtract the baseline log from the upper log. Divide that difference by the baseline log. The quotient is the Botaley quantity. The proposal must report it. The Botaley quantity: -0.20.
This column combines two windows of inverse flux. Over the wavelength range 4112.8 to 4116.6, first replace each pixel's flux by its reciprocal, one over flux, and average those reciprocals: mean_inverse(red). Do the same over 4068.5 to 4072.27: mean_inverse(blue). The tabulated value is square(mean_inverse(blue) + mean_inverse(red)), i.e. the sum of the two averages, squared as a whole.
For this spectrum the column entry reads 0.42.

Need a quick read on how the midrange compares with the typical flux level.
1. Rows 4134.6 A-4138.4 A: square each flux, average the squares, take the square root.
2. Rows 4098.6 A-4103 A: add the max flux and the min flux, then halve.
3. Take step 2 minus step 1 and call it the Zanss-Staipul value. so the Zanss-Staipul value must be -1.5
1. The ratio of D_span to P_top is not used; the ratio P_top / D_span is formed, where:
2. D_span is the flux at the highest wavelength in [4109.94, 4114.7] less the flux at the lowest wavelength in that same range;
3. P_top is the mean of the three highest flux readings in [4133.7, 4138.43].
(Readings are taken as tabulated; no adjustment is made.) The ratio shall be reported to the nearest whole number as 22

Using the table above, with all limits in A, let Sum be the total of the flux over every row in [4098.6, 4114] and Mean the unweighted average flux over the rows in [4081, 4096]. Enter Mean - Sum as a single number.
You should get -42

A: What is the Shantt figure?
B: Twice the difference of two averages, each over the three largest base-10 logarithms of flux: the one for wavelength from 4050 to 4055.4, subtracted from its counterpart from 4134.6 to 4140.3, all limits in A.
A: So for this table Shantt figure 0.12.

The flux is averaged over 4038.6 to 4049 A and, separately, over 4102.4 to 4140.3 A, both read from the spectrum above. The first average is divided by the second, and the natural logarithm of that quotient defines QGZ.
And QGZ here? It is 0.03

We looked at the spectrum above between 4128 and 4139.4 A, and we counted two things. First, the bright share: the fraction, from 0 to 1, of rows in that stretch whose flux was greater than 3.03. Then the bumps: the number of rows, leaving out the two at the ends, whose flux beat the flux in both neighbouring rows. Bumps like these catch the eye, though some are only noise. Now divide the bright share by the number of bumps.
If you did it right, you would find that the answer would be 0.19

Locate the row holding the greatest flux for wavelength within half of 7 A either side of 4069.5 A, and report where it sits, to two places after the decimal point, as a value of 4069.92 A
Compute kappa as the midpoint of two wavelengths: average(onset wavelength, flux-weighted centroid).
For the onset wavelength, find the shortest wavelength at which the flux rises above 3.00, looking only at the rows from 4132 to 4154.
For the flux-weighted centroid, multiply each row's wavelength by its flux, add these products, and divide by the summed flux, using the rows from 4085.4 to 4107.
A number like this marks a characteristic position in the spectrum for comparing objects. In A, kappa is 4114.6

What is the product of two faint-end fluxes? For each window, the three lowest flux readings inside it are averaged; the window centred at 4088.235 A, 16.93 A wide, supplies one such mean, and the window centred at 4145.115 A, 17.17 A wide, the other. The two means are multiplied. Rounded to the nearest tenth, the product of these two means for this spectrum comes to 6.3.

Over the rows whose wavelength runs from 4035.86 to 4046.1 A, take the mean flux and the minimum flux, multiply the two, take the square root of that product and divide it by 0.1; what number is 30.3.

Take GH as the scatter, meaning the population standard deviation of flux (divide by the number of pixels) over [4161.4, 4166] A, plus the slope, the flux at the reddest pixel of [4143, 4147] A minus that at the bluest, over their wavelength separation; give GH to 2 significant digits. 0.37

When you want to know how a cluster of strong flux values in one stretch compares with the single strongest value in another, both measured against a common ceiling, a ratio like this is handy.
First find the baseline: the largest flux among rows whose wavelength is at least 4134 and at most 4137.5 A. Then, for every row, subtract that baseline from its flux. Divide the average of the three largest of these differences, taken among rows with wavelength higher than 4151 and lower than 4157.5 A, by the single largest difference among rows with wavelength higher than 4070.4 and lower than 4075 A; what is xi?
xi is 1.3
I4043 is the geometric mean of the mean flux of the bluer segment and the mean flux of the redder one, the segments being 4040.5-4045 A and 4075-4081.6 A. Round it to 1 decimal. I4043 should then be 3.3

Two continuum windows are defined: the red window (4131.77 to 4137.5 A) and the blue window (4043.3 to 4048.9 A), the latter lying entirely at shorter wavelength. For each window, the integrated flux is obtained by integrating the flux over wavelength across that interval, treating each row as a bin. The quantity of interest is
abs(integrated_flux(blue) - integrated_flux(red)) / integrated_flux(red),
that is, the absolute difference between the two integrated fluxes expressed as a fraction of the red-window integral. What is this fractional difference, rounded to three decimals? 0.146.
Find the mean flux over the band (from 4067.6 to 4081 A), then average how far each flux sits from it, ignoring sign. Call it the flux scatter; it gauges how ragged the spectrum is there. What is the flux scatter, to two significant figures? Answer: 0.25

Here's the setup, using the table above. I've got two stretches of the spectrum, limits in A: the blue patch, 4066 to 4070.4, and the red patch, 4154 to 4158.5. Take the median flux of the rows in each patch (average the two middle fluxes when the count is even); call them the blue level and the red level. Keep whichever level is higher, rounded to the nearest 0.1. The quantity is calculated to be 3.0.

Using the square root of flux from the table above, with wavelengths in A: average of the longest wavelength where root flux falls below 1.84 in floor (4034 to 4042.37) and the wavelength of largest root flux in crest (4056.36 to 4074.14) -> 4054.5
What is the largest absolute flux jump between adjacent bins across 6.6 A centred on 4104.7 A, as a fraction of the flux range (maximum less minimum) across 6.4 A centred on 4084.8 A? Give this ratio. 0.89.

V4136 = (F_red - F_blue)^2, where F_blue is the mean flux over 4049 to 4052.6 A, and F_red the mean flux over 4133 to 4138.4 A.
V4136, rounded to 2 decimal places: 0.09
